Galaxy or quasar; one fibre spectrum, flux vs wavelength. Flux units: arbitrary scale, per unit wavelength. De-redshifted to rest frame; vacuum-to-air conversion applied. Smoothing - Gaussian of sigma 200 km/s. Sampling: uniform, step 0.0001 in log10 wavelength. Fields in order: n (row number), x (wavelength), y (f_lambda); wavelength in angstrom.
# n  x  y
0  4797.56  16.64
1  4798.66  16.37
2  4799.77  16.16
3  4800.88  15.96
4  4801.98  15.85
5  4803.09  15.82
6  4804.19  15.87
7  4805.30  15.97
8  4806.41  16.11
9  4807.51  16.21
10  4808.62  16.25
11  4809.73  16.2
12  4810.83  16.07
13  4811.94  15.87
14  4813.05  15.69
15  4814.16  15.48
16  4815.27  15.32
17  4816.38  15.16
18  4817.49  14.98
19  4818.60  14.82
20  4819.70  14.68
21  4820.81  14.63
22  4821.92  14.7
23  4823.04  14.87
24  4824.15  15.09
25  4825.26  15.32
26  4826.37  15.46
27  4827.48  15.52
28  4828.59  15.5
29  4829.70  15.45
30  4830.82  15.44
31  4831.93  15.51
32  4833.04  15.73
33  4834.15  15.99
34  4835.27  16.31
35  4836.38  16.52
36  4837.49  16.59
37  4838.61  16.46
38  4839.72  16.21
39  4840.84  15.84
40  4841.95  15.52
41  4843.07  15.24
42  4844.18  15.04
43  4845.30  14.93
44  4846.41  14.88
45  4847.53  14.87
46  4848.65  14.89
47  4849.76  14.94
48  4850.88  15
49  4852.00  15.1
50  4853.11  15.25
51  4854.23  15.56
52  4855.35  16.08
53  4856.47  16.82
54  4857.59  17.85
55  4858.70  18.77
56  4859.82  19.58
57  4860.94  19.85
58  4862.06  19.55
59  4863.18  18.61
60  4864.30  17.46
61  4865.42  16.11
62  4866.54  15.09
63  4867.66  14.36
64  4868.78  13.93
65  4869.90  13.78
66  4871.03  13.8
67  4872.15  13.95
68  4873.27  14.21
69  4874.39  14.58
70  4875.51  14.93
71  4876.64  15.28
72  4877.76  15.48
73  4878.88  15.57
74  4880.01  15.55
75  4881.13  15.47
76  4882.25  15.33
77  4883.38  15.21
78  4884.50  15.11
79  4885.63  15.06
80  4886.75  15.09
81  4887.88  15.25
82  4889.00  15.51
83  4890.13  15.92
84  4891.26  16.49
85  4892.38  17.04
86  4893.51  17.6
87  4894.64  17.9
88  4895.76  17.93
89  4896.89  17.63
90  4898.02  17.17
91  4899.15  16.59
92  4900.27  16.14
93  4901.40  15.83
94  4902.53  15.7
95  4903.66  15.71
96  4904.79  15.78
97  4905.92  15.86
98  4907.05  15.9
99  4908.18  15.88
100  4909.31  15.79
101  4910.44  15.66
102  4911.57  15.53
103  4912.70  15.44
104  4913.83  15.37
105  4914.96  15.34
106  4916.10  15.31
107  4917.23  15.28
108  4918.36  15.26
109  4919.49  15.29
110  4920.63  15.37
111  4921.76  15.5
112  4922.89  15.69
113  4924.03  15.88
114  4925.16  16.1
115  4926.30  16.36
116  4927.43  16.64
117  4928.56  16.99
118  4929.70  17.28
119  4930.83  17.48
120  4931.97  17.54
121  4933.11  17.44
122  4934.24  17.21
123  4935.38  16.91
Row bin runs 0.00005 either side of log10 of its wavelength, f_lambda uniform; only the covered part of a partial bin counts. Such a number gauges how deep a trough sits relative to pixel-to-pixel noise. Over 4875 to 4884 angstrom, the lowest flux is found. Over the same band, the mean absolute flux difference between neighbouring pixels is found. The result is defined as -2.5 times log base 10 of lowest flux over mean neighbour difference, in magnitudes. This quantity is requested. -5.0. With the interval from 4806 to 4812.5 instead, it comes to -5.5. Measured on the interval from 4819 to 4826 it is -5.0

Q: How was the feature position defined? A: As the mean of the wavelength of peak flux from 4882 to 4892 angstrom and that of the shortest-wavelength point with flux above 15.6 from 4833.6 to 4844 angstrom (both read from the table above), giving 4862.7 angstrom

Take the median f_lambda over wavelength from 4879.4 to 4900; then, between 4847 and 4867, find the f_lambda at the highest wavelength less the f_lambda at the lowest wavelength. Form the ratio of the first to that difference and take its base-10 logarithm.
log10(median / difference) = 1.9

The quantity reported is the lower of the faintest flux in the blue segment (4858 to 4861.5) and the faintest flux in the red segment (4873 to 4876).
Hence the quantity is 14.2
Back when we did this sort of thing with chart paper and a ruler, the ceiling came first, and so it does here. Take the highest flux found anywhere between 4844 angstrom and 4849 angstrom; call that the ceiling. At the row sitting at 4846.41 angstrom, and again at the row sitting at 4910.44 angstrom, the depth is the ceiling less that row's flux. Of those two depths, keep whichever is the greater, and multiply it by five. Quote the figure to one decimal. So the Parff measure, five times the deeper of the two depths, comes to 0.8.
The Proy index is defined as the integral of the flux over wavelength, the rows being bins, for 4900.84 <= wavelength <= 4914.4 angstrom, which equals 213.0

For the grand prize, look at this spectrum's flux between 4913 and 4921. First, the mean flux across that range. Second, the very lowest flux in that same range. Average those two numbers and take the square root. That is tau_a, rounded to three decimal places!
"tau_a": 3.910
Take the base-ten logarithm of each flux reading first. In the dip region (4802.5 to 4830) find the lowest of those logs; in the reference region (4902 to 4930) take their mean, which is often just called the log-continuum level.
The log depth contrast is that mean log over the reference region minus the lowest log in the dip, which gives 0.033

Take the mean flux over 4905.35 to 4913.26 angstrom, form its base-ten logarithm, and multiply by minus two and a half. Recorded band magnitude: -2.99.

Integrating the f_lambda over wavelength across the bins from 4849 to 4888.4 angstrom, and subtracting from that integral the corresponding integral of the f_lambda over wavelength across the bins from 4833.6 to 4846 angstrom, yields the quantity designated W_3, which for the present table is 426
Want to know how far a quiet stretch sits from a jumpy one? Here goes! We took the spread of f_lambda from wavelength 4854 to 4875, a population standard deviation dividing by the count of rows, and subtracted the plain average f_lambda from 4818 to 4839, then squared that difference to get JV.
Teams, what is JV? 179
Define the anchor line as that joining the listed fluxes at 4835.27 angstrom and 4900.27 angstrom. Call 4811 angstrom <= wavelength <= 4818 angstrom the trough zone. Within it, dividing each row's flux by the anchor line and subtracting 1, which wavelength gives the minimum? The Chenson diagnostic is 4817.49 angstrom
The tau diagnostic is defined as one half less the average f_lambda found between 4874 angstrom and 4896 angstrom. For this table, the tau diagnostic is -15.3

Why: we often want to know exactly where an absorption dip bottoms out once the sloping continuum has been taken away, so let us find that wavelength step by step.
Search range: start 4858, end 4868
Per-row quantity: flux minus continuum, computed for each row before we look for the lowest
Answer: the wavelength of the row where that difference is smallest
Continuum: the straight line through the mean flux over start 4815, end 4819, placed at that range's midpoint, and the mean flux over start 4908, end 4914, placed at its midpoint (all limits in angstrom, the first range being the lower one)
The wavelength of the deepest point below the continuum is 4867.66 angstrom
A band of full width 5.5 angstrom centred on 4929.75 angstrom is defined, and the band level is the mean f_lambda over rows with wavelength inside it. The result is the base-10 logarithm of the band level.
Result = 1.235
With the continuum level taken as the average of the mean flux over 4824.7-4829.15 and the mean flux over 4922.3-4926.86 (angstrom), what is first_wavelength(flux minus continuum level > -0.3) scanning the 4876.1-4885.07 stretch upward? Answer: 4877.76 angstrom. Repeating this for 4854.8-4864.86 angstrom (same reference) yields 4855.35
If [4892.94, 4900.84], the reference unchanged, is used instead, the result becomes 4893.51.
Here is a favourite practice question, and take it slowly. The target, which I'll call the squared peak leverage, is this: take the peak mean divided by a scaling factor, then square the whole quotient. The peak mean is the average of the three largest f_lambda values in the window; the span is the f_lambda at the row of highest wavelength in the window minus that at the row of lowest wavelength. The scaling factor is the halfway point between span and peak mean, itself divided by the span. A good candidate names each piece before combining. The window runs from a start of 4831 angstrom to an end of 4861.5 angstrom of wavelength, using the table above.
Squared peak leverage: 50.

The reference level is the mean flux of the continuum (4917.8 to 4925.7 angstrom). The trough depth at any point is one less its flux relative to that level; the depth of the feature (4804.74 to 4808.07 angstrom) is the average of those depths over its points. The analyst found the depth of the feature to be -0.033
